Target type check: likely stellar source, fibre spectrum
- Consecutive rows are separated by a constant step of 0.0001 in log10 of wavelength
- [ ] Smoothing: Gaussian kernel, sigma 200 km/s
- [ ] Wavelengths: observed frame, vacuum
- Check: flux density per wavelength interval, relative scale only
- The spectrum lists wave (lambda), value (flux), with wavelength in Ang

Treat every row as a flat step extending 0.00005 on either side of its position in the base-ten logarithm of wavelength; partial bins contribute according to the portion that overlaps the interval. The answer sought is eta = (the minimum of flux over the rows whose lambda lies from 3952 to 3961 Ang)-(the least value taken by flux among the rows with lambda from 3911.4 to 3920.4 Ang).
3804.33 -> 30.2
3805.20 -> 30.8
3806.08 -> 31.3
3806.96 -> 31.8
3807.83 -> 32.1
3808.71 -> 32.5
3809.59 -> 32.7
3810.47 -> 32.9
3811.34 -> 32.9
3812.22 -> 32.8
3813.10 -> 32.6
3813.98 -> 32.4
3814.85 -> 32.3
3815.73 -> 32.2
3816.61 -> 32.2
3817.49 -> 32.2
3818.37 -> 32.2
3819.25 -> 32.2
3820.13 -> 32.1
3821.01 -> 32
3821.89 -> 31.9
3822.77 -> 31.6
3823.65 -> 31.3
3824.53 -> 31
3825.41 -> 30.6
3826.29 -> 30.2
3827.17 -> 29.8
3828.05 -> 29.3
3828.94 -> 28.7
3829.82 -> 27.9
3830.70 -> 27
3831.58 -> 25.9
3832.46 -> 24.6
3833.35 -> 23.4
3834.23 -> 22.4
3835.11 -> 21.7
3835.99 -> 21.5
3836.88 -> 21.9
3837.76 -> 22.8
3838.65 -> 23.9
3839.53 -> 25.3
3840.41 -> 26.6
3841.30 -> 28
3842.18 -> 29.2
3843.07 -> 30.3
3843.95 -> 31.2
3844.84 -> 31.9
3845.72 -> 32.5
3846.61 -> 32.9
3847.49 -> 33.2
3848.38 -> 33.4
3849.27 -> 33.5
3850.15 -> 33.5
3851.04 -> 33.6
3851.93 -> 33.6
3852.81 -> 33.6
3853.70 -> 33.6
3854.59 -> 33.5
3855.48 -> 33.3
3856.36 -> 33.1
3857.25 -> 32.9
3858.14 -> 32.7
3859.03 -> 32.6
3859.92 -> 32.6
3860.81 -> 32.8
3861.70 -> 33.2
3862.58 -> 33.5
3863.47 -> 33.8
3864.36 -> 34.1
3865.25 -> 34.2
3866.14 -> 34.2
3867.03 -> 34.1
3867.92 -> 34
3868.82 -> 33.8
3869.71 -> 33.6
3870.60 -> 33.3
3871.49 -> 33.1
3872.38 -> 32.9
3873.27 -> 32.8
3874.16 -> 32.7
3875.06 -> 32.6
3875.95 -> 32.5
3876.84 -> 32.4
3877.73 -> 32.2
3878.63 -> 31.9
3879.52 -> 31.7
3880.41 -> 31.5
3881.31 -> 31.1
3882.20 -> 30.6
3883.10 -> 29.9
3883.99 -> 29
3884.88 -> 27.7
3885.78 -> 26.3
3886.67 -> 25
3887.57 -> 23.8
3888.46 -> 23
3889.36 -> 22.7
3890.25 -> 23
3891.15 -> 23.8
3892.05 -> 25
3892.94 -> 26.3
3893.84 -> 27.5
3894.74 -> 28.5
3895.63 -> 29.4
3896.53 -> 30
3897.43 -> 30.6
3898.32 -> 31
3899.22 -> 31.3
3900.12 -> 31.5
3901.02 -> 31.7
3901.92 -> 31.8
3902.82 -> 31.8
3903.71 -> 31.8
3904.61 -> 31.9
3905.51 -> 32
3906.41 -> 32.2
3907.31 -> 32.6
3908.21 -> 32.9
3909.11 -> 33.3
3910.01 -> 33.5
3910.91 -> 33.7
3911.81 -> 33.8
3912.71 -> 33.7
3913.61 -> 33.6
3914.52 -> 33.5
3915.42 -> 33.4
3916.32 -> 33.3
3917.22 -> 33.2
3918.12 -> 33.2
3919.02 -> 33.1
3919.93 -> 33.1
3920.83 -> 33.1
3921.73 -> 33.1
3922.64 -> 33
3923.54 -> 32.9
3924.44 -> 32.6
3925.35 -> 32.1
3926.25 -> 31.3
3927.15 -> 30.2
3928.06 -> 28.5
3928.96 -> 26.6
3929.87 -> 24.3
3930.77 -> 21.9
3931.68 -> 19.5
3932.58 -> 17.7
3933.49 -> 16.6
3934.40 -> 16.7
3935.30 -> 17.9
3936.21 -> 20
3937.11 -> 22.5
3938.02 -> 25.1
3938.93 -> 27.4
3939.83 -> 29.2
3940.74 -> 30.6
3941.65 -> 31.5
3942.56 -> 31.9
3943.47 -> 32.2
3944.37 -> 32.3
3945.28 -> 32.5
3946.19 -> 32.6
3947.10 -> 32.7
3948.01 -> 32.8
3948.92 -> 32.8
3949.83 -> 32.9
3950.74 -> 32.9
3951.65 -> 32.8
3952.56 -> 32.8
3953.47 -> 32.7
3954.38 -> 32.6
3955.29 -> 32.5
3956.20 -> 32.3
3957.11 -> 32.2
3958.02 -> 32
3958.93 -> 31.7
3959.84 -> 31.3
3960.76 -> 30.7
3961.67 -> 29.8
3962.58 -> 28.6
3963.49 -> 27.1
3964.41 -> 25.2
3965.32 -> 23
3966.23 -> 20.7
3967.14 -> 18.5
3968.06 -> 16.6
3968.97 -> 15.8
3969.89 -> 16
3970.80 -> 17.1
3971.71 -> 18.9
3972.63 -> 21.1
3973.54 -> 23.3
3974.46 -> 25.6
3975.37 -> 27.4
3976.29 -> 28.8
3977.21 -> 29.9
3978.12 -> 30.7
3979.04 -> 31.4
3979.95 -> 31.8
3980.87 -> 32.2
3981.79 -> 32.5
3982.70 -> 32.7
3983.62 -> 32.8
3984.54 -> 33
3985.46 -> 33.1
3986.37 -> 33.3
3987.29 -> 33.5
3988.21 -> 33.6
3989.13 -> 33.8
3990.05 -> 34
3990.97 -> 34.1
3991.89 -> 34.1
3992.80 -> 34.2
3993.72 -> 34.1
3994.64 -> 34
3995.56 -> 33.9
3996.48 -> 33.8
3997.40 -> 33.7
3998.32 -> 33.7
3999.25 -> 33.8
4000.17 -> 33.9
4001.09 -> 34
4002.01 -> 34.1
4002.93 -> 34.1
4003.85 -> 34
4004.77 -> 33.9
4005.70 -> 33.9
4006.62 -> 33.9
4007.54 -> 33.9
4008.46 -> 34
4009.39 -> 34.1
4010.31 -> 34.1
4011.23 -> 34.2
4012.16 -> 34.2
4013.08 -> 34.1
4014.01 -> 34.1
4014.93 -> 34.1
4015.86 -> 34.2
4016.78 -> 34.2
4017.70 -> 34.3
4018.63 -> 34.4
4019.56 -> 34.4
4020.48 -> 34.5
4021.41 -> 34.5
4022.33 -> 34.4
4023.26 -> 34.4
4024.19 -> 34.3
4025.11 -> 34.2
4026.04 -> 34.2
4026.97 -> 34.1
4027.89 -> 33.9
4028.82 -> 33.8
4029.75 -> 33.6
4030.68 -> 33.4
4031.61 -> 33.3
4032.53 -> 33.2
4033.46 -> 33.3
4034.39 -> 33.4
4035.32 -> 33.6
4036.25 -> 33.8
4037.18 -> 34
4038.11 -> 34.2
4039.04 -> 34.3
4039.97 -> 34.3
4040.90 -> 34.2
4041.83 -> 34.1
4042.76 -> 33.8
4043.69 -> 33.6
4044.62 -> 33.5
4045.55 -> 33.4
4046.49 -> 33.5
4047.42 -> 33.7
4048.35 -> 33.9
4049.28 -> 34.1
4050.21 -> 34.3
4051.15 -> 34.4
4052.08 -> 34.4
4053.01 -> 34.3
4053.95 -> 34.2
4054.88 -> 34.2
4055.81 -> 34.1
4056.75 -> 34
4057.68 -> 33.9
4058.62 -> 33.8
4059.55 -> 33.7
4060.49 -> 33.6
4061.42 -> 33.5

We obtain -2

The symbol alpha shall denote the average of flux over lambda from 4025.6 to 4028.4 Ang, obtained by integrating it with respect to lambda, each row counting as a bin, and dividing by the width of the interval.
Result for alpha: 34.1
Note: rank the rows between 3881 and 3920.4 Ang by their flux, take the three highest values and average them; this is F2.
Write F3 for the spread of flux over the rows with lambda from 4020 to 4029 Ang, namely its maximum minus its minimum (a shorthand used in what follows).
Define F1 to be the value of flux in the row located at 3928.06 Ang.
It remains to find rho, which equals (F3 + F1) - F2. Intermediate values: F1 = 28.5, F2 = 33.7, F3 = 0.7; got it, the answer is -4.5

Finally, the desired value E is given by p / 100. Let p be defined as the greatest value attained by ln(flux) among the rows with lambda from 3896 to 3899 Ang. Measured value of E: 0.0343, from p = 3.43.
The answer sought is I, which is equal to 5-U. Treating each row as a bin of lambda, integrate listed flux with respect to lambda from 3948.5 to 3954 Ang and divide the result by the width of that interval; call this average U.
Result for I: -27.8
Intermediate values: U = 32.8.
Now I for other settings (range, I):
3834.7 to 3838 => -16.9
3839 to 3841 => -21.0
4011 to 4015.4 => -29.1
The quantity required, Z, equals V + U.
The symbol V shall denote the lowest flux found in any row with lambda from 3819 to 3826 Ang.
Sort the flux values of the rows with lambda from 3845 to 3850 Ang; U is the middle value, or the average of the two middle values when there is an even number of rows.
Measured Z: 64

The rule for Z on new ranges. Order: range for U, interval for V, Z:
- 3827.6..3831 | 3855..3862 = 61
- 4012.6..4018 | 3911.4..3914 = 68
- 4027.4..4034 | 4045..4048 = 67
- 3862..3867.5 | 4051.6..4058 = 68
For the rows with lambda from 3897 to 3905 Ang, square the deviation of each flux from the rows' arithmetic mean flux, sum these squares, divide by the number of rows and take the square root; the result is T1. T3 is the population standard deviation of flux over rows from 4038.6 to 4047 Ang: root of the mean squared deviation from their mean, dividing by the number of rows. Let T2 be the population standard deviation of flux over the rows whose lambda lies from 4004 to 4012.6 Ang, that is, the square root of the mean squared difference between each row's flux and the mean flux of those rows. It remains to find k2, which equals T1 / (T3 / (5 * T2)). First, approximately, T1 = 0.42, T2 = 0.12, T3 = 0.35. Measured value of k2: 1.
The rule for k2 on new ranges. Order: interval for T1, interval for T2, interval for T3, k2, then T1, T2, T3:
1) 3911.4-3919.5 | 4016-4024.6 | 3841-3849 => 0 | 0.23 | 0.09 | 1.78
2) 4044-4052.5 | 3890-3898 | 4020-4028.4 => 26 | 0.38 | 2.60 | 0.19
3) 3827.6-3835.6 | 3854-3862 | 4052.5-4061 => 17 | 2.62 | 0.31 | 0.23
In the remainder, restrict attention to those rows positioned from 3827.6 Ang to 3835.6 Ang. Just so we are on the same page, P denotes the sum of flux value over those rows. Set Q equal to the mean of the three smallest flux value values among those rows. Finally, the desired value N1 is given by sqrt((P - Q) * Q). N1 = 68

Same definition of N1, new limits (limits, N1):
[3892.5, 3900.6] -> 81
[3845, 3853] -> 94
